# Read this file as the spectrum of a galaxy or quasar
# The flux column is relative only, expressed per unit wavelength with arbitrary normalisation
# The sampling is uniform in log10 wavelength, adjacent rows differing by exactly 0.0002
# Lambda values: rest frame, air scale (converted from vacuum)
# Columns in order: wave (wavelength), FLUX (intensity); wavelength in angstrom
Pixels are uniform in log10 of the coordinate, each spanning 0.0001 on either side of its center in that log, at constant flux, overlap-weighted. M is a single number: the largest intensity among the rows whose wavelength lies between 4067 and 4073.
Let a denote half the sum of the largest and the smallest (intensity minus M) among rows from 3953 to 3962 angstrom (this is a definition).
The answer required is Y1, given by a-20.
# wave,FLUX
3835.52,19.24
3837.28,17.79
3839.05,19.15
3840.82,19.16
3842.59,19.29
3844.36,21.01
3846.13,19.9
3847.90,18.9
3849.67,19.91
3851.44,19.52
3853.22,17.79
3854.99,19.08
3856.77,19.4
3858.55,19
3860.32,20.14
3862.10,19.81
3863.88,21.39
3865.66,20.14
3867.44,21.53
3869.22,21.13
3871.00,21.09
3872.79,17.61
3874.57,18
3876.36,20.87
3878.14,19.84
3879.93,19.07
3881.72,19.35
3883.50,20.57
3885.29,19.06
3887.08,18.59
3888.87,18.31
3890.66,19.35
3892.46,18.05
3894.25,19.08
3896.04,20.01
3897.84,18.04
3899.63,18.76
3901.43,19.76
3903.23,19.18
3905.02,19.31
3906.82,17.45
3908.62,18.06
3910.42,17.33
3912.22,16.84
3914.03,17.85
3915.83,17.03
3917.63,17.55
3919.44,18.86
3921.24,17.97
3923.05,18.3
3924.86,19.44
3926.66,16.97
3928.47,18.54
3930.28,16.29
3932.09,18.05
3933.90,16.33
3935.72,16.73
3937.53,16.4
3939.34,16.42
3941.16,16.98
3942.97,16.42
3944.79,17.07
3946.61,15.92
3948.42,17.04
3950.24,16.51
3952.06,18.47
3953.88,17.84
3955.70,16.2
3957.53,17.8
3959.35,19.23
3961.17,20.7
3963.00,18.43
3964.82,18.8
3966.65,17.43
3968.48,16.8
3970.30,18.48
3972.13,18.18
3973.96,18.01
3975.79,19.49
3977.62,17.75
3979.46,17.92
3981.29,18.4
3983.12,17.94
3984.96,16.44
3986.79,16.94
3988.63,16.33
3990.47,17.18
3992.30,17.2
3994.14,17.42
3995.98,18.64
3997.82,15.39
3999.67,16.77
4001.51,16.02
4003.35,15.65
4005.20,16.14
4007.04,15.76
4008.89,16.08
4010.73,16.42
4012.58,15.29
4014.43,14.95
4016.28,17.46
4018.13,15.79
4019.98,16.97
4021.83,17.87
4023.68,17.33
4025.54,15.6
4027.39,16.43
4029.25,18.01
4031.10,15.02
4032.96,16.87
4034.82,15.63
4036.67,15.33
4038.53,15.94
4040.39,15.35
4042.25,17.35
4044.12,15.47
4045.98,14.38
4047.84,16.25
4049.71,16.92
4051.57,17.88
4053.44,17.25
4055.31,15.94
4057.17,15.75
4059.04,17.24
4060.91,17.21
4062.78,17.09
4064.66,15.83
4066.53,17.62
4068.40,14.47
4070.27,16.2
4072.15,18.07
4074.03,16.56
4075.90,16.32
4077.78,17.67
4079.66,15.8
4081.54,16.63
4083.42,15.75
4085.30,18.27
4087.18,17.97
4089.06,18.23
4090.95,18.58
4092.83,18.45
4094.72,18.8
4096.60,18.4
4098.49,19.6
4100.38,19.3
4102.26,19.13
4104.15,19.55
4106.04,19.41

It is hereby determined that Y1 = -19.6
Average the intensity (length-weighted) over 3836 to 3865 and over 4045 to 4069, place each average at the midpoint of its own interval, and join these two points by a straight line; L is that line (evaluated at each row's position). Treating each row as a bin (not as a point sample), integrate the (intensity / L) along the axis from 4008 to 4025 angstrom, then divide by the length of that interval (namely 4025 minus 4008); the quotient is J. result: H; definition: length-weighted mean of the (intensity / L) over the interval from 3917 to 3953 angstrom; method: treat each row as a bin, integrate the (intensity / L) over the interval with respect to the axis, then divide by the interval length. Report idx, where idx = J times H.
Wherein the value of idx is 0.91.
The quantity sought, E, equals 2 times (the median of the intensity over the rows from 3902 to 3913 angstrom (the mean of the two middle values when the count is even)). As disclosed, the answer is 36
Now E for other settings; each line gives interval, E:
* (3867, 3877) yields 42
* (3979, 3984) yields 36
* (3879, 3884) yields 39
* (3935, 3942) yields 33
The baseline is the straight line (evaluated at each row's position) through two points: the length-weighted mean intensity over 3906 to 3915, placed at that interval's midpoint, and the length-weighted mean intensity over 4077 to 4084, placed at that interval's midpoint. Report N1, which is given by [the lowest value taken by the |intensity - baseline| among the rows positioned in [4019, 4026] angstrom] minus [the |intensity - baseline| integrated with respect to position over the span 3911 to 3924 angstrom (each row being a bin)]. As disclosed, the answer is -7.9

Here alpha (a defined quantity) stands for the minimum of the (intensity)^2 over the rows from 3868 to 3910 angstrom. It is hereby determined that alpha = 305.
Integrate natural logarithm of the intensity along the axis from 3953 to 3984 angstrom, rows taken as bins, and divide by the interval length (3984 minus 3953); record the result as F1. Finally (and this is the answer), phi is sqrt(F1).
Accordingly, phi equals 1.70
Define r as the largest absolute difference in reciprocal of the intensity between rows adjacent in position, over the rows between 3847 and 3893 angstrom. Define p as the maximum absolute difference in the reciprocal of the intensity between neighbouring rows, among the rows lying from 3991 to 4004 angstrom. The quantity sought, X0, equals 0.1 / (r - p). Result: -51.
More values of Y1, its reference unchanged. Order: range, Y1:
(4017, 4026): -21.3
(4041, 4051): -22.2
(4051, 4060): -21.3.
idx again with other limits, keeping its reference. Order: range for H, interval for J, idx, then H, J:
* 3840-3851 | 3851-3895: 1.03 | 1.01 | 1.02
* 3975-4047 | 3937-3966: 0.94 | 0.97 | 0.97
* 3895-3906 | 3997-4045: 0.97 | 1.02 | 0.95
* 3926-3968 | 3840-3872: 0.99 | 0.96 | 1.03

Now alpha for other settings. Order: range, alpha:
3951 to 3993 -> 262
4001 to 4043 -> 224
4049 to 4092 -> 209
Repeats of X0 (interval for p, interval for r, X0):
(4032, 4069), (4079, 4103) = -28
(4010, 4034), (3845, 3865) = -16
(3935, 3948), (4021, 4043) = 15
